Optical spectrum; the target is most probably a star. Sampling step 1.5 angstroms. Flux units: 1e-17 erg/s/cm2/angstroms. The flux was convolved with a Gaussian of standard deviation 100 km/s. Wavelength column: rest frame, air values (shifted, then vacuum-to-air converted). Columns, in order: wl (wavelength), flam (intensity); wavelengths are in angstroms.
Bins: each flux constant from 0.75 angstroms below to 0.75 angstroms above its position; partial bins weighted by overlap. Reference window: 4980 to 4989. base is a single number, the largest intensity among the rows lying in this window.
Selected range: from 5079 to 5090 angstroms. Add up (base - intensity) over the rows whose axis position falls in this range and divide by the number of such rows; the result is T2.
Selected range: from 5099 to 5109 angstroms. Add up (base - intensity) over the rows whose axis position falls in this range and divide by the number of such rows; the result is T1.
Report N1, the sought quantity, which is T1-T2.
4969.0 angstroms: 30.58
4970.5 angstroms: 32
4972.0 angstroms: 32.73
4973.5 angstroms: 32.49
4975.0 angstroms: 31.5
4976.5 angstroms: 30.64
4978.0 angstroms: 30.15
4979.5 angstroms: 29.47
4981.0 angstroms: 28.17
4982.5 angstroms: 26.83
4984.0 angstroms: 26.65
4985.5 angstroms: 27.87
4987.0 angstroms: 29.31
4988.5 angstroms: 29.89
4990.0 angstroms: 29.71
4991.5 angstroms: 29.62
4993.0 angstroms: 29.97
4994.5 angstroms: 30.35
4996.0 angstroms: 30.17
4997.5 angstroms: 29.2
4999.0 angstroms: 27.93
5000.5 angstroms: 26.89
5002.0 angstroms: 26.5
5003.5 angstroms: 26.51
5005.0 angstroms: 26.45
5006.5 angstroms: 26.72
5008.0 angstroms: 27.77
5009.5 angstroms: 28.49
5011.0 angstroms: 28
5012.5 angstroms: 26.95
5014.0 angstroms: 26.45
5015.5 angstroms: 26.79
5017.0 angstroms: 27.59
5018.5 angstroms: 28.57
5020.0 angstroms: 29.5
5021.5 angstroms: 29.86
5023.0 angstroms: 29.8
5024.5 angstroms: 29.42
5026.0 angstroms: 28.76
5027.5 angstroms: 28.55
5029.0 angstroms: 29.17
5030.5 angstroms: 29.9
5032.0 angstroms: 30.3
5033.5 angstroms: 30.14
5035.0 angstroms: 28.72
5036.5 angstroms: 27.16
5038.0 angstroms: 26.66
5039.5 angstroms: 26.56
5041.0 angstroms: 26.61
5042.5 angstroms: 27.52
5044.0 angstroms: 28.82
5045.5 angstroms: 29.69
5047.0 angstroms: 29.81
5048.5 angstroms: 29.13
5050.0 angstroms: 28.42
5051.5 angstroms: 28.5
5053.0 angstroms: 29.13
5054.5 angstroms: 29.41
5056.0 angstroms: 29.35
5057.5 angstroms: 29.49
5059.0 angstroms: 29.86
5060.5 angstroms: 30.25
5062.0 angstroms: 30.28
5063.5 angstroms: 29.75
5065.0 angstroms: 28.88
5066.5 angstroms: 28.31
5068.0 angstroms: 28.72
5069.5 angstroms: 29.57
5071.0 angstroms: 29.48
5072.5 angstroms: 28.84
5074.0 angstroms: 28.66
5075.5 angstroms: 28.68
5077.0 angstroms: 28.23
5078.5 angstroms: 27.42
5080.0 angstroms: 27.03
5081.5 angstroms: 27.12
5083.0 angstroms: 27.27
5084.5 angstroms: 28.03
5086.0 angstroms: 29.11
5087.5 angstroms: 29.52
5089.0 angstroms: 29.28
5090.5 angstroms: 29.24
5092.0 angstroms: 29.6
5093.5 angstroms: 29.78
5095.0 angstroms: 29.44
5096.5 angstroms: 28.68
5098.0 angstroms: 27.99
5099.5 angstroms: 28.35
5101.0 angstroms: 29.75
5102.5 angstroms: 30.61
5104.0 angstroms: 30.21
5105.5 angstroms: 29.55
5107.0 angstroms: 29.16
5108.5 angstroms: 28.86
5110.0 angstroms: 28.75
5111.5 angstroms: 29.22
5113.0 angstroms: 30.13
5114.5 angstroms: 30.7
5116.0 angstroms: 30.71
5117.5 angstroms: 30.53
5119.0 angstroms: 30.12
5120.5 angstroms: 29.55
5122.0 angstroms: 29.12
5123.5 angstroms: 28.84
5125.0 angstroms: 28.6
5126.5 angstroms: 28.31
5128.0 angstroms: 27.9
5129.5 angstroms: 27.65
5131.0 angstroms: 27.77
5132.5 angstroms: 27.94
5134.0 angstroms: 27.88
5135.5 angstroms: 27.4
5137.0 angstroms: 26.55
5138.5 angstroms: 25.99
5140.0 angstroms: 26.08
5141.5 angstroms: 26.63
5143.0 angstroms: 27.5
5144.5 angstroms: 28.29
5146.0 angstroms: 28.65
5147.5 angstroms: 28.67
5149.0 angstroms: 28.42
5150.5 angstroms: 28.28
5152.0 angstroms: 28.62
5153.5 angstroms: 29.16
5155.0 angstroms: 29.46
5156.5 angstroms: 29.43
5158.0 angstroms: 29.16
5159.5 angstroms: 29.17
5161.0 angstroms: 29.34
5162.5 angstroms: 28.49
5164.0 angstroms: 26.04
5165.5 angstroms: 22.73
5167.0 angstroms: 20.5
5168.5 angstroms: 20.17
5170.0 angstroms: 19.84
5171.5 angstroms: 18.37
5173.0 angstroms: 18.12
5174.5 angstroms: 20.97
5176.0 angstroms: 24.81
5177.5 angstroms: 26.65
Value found -1.3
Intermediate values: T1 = 0.4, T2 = 1.70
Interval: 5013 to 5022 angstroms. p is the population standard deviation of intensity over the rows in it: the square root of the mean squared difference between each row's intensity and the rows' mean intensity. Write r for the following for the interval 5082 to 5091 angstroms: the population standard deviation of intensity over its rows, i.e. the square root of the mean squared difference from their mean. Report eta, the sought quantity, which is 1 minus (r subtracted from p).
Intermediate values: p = 1.29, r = 0.81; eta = 0.52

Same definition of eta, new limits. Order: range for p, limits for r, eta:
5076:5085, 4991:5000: 1.36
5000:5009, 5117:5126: 1.23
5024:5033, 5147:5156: 0.80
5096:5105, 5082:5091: 0.83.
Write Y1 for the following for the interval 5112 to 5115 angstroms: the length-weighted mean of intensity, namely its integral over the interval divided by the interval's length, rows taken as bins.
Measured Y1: 30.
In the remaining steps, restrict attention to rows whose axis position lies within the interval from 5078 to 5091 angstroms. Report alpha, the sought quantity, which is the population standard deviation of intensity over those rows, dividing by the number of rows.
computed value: 0.99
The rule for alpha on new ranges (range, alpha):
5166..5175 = 1.06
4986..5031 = 1.31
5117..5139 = 1.19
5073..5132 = 1.00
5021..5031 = 0.51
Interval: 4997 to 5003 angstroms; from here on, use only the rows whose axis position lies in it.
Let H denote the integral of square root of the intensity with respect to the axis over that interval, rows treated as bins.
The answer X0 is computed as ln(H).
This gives 3.45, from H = 31.5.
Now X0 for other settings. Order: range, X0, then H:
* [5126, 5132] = 3.46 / 31.7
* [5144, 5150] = 3.47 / 32.0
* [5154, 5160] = 3.48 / 32.5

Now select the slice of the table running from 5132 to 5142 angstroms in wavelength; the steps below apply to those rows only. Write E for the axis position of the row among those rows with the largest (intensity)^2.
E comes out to 5132.5 angstroms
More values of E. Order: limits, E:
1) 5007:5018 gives 5009.5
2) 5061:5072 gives 5062.0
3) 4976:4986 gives 4976.5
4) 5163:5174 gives 5164.0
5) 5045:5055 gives 5047.0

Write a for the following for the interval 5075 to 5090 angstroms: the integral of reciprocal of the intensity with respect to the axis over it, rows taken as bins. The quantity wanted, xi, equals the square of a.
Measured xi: 0.284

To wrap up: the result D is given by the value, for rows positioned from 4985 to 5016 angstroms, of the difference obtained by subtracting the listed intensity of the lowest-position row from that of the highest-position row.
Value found -1.1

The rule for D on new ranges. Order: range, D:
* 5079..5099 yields 1.0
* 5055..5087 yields -0.2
